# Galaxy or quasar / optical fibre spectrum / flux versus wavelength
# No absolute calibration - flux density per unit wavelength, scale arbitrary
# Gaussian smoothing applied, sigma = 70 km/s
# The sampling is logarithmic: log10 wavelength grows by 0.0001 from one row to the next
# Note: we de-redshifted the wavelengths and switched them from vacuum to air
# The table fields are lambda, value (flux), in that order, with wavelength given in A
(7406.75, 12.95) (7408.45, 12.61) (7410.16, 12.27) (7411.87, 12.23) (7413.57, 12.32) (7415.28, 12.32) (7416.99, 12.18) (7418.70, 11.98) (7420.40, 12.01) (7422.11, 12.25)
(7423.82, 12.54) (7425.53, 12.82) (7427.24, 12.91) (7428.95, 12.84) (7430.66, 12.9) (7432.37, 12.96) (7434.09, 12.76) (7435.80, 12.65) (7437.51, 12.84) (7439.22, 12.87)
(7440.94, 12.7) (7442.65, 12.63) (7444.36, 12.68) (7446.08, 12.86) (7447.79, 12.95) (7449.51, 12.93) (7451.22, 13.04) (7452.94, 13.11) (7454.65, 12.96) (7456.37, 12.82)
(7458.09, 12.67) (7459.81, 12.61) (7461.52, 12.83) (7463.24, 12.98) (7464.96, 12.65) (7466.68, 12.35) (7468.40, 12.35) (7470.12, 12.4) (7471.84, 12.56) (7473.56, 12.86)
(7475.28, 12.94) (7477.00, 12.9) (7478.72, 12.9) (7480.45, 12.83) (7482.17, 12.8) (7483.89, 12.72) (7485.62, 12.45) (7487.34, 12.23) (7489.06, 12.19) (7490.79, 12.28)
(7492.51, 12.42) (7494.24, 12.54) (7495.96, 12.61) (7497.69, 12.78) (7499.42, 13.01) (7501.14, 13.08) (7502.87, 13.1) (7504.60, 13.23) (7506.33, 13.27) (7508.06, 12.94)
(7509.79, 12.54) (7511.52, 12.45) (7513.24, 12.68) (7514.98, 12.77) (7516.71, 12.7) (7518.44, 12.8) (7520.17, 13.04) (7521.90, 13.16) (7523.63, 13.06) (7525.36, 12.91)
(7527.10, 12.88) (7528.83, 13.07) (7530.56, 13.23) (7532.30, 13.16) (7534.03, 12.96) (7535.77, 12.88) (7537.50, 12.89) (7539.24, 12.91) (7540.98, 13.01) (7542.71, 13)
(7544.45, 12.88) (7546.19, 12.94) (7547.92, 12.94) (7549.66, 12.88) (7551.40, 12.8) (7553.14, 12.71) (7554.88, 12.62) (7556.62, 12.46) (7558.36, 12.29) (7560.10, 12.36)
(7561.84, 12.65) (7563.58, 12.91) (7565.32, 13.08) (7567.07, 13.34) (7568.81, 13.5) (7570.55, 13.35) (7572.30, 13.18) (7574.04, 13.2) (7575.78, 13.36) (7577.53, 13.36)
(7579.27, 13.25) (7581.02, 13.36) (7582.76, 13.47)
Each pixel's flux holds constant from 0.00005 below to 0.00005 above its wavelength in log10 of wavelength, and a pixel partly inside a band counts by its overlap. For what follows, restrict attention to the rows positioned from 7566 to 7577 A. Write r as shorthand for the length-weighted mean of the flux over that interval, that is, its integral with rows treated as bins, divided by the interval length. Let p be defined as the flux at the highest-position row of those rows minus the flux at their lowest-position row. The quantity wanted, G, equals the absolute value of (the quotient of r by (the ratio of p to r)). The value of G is 8859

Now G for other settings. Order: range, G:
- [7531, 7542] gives 1123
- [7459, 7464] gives 444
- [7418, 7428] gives 166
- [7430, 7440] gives 5485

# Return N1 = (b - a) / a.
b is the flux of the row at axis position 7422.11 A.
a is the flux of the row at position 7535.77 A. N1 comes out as -0.05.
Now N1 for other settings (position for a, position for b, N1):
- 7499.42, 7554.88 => -0.03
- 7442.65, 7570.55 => 0.06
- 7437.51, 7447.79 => 0.01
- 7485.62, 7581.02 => 0.07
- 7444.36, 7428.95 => 0.01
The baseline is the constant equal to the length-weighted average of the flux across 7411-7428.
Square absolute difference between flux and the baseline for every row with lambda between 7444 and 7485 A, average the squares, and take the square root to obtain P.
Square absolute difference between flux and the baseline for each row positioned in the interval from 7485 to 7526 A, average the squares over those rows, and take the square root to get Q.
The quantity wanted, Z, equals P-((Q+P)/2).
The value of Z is -0.02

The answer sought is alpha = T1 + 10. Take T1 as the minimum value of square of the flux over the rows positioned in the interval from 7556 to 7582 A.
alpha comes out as 161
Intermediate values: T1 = 151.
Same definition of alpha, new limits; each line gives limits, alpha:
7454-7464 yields 169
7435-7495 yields 159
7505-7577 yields 161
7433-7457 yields 170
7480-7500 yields 159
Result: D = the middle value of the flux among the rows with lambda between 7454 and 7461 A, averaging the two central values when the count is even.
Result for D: 12.7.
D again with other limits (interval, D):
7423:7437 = 12.8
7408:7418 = 12.3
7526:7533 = 13.1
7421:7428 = 12.7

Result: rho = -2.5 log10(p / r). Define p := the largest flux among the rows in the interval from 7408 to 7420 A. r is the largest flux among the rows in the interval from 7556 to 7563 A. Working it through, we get 0.00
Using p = 12.61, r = 12.65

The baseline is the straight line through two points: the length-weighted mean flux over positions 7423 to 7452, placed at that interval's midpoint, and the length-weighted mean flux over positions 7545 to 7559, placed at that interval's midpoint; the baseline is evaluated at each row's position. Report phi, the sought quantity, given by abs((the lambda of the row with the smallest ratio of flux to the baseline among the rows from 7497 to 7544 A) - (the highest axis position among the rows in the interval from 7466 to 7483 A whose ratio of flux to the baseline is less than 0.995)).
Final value 39.7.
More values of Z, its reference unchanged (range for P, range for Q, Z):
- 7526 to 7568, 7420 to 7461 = 0.05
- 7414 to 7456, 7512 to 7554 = -0.06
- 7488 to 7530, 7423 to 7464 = 0.03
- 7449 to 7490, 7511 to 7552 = -0.07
